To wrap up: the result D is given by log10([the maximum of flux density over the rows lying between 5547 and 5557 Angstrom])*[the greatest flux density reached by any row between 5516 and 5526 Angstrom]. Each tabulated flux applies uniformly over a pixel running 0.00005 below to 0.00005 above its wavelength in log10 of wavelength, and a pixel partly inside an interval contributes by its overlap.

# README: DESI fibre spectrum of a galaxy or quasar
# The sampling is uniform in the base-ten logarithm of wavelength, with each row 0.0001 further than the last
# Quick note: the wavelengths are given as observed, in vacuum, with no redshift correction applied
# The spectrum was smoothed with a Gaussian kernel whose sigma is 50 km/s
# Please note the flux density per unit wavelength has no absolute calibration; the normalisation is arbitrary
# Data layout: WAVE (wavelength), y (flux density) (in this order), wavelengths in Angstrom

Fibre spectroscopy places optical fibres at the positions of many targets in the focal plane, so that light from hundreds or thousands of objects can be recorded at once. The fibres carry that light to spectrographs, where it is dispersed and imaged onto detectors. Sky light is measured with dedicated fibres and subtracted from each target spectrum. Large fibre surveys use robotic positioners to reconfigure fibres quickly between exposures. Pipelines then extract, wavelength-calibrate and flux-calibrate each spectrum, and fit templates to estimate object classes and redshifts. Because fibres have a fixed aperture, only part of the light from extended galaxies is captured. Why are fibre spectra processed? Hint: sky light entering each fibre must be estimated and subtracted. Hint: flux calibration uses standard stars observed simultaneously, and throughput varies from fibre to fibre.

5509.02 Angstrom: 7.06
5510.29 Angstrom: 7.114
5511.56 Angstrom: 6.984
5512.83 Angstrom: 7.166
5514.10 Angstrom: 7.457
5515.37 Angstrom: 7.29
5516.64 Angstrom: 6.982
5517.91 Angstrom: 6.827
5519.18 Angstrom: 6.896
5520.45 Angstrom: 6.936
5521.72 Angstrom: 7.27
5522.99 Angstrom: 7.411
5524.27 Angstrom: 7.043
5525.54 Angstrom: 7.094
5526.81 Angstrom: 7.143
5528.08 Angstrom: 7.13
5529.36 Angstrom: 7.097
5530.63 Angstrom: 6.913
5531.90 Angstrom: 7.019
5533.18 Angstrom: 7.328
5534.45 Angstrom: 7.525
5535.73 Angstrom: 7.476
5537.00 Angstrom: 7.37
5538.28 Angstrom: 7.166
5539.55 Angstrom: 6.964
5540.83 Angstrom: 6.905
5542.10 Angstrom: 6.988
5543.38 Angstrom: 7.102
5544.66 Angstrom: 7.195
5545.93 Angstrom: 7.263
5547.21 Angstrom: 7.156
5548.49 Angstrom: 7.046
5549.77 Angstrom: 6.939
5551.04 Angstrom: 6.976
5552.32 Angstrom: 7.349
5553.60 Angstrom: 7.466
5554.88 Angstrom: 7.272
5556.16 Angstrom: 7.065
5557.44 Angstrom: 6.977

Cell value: 6.47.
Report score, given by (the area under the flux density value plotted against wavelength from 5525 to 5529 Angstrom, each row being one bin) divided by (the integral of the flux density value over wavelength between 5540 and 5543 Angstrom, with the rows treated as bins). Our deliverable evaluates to 1.4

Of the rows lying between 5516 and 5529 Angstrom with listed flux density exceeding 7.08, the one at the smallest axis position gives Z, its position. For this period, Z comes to 5521.72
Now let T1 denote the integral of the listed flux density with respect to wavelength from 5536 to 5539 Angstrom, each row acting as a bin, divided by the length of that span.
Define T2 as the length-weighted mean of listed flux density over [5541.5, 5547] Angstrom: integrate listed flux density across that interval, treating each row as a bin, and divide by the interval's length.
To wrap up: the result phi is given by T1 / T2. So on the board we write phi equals 1.02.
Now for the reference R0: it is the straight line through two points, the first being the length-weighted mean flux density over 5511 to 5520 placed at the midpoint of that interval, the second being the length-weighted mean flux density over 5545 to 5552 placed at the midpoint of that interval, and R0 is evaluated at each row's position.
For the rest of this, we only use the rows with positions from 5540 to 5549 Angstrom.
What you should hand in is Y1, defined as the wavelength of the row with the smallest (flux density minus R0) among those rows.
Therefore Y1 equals 5540.83 Angstrom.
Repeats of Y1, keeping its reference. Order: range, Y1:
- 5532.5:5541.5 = 5540.83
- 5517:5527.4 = 5517.91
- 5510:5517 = 5516.64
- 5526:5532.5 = 5530.63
